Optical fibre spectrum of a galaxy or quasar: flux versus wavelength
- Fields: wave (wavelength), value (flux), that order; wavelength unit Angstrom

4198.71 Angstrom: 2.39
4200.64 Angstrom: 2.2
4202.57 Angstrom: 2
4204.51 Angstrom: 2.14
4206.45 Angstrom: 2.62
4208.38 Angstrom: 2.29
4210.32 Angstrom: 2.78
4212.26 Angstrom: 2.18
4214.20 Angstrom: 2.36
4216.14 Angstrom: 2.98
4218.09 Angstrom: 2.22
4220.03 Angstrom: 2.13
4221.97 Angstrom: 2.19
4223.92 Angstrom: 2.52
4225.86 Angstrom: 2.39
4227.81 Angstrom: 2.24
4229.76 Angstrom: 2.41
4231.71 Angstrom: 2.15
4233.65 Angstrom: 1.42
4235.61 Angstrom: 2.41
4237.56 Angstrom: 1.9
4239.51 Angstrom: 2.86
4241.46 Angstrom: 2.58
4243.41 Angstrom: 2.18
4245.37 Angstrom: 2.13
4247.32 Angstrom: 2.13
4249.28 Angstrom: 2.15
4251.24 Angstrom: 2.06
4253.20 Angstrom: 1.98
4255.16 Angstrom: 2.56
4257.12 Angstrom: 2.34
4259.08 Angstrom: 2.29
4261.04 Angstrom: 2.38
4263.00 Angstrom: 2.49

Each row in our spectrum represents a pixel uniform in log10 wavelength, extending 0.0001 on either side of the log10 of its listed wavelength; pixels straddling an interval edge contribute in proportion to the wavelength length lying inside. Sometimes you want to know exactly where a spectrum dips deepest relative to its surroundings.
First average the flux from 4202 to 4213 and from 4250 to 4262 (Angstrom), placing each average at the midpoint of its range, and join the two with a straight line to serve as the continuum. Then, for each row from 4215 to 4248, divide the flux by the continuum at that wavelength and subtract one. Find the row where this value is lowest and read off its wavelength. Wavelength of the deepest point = 4233.65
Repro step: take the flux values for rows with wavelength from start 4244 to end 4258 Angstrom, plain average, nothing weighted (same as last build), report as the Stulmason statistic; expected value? 2.19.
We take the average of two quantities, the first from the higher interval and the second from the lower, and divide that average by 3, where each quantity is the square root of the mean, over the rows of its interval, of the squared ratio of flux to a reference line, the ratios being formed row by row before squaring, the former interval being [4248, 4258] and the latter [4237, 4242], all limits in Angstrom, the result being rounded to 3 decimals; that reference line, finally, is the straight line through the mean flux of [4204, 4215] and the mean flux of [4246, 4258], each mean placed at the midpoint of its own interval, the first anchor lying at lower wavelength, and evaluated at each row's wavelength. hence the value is 0.352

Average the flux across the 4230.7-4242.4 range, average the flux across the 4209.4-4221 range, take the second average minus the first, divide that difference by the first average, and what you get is 0.10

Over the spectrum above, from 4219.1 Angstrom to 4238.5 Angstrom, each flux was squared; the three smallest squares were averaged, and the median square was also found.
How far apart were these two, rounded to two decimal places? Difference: 1.52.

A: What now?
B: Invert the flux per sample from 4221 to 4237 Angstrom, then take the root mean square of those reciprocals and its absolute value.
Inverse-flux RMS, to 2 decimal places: 0.47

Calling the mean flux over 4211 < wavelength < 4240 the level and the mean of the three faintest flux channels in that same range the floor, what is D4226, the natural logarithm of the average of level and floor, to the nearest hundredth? 0.72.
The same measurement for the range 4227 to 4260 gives 0.69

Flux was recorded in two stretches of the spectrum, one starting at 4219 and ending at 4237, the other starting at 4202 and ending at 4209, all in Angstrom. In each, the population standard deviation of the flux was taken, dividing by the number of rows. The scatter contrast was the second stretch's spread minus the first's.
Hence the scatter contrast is -0.08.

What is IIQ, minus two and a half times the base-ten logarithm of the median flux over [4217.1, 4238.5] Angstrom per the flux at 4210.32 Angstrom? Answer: 0.24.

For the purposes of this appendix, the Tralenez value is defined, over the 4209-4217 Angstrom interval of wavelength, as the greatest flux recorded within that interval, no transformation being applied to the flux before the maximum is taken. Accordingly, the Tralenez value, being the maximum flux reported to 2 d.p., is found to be 2.98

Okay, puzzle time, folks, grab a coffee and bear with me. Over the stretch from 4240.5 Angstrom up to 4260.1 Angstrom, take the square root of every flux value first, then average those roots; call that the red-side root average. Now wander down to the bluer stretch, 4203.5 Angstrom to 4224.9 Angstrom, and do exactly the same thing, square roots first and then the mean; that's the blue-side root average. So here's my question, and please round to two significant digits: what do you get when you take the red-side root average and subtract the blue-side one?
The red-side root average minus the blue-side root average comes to -0.052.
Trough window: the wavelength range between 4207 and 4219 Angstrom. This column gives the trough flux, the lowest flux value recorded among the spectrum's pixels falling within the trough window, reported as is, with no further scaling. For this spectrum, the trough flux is 2.18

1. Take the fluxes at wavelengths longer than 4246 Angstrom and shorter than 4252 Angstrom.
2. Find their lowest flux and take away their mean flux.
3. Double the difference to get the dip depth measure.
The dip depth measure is -0.1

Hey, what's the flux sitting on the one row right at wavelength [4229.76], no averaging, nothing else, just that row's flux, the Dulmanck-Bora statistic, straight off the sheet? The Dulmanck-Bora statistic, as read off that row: 2.41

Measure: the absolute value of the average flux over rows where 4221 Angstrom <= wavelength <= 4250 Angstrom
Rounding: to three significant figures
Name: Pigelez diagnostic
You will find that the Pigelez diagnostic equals 2.24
